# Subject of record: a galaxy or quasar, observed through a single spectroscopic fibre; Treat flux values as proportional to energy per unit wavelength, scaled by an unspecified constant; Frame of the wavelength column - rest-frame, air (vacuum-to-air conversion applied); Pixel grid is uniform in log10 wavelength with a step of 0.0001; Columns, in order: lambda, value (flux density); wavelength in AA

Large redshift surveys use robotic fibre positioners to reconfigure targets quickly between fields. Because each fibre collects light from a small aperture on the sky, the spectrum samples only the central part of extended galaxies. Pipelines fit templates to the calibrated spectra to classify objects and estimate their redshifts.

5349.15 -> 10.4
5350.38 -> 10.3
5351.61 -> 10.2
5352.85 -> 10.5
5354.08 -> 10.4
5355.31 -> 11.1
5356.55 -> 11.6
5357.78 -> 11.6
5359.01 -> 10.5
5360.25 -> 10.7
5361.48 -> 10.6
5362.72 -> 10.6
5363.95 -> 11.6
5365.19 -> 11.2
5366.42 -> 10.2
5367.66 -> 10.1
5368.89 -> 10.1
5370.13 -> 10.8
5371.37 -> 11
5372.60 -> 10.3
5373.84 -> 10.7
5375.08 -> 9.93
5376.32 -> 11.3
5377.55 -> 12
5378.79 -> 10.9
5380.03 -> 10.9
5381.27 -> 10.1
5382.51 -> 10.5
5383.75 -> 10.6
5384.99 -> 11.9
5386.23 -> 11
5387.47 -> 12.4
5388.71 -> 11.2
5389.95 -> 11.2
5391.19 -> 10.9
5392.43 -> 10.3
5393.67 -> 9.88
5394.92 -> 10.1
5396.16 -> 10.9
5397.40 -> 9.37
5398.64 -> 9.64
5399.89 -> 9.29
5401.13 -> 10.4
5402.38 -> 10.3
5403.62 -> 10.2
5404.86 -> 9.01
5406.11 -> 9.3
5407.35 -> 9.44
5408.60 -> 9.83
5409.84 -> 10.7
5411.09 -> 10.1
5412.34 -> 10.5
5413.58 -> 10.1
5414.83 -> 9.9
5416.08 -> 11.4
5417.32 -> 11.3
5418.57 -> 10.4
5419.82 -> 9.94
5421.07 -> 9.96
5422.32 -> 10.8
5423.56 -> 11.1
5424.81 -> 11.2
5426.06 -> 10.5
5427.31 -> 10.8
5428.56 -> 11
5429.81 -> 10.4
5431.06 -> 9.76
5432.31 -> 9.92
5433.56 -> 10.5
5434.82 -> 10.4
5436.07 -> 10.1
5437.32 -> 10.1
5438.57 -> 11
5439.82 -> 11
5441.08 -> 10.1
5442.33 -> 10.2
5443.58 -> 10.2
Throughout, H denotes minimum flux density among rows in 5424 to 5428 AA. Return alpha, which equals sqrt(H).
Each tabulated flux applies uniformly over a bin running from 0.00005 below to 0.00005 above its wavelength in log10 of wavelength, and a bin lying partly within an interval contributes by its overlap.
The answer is 3.24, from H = 10.5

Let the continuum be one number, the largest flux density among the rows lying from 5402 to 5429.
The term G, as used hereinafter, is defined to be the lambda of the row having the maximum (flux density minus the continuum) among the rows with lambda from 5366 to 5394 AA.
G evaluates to 5387.47 AA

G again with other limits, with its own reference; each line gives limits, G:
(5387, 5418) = 5387.47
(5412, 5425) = 5416.08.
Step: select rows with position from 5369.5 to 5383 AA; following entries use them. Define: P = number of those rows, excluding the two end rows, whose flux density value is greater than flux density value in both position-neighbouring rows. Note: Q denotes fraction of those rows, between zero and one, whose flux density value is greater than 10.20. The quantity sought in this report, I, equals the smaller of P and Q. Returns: 0.82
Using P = 3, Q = 0.82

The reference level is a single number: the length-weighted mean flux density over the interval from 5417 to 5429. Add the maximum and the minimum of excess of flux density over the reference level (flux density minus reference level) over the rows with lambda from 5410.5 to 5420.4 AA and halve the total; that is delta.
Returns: -0.03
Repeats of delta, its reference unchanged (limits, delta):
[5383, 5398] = 0.21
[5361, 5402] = 0.17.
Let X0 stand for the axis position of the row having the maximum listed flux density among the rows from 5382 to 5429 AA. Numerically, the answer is 5387.47 AA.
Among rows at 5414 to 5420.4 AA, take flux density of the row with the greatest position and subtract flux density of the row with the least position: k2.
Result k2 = 0.0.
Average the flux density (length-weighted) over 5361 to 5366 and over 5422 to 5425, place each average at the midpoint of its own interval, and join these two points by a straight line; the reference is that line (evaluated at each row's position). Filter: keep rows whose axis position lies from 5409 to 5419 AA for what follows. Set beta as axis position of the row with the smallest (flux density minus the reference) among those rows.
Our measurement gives 5414.83 AA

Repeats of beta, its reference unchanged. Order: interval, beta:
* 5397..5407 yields 5404.86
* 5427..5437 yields 5431.06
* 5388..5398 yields 5397.40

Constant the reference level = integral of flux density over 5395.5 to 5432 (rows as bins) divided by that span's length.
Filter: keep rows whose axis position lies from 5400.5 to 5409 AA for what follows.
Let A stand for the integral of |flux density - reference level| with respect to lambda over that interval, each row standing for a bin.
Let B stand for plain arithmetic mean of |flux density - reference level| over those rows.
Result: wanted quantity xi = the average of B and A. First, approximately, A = 5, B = 0.53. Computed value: 3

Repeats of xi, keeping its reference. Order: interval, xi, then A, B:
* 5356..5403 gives 15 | 30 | 0.65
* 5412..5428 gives 4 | 8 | 0.52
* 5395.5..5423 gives 8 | 15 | 0.53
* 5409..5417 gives 2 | 4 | 0.42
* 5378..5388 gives 5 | 8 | 0.82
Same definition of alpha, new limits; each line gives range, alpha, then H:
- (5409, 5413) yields 3.18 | 10.1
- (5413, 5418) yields 3.15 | 9.9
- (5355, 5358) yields 3.33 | 11.1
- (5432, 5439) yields 3.15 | 9.92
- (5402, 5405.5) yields 3.00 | 9.01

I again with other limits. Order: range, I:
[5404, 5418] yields 0.36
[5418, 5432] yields 0.73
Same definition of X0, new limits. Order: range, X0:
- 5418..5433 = 5424.81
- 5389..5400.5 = 5389.95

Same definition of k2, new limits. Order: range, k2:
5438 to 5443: -0.8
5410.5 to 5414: 0.0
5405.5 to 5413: 1.2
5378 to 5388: 1.5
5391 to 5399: -1.3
